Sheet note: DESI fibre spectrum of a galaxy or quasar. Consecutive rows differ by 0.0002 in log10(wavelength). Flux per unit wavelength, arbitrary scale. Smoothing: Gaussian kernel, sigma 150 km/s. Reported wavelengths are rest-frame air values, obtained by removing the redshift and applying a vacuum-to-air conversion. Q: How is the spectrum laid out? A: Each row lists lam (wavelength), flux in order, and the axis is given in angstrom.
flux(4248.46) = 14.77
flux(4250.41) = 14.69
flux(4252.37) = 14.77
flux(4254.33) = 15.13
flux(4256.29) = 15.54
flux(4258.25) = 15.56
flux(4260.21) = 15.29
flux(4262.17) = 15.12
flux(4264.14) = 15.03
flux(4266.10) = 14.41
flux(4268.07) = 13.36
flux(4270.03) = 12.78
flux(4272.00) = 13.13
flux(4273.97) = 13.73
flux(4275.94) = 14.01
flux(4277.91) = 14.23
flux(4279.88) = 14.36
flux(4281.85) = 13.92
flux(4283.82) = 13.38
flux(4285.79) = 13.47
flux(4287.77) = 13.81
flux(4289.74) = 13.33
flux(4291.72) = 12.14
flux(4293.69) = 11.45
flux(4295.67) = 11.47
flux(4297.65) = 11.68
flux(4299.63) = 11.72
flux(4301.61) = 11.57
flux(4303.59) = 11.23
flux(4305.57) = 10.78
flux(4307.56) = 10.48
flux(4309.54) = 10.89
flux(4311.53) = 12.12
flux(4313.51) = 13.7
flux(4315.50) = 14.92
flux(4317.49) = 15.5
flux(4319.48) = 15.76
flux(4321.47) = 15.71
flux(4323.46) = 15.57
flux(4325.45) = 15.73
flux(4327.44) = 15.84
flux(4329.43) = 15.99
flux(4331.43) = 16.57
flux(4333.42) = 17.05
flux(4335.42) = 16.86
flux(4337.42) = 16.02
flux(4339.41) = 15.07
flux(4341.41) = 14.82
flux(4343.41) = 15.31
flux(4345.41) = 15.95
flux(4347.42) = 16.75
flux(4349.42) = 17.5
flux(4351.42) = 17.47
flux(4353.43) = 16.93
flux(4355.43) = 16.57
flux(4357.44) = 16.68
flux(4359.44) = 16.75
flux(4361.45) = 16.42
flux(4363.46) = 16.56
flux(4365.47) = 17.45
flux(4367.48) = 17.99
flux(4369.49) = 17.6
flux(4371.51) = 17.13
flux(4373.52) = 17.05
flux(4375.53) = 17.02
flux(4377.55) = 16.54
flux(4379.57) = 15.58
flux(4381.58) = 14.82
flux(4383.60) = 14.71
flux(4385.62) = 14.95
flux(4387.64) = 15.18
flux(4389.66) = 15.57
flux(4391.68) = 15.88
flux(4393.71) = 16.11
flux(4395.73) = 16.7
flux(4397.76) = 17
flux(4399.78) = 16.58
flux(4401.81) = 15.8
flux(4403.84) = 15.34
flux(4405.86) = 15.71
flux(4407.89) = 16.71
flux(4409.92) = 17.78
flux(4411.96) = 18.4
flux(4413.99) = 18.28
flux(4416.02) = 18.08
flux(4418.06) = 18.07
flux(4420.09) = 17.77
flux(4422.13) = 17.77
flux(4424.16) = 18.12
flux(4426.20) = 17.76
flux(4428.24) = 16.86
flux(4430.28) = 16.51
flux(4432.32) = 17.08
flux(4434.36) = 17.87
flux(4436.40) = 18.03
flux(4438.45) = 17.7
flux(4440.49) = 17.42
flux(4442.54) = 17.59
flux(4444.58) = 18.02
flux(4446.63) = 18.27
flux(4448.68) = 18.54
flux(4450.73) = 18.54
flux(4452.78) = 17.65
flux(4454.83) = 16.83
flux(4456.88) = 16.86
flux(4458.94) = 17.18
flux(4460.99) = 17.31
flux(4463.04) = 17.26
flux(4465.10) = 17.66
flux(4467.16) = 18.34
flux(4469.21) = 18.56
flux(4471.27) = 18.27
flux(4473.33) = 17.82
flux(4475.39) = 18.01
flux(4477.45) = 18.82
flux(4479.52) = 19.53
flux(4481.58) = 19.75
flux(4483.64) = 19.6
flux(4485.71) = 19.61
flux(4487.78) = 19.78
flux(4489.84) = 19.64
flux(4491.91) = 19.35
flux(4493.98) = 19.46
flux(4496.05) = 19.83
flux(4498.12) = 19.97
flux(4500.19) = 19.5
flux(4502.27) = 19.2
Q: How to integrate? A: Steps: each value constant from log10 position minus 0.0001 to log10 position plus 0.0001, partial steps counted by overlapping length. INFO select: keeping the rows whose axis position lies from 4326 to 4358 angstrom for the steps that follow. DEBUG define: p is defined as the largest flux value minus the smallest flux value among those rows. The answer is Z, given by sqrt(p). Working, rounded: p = 2.7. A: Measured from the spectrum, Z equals 1.6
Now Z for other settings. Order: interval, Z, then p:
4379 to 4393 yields 1.1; 1.2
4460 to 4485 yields 1.6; 2.5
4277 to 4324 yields 2.3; 5.3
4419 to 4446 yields 1.3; 1.6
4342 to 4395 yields 1.8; 3.3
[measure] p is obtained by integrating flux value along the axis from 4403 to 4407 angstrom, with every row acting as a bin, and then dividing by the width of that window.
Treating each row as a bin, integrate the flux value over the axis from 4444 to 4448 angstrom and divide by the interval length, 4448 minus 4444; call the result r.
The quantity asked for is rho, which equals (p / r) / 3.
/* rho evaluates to 0.286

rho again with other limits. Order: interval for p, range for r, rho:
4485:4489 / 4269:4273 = 0.507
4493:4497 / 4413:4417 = 0.360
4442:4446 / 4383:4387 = 0.401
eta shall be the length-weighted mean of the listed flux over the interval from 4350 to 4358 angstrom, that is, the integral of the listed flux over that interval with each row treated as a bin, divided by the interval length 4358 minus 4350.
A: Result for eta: 17.0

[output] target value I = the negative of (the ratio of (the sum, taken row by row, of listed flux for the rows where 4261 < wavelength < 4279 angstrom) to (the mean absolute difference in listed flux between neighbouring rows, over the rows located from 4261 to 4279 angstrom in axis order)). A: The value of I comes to -266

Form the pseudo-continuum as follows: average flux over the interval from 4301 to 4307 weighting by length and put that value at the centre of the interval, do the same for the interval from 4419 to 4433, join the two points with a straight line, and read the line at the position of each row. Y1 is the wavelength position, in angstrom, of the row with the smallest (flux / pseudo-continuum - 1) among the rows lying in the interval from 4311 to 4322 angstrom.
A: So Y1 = 4311.53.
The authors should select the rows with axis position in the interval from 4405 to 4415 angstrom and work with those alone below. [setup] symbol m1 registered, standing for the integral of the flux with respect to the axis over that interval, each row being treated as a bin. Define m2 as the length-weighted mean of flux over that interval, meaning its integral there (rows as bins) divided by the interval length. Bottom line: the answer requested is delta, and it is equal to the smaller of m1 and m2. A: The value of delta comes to 17.4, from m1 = 174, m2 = 17.4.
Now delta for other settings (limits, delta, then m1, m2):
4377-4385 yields 15.3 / 123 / 15.3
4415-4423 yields 17.9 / 143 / 17.9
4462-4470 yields 17.9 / 144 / 17.9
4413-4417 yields 18.2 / 73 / 18.2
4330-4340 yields 16.4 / 164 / 16.4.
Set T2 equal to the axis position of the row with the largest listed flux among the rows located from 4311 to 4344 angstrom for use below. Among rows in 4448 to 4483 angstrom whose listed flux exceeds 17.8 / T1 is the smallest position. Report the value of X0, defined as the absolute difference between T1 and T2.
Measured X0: 115.3 angstrom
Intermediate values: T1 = 4448.68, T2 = 4333.42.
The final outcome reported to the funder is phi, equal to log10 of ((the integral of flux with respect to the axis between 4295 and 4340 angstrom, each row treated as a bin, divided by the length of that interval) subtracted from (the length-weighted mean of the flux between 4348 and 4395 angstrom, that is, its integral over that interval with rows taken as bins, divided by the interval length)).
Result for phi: 0.39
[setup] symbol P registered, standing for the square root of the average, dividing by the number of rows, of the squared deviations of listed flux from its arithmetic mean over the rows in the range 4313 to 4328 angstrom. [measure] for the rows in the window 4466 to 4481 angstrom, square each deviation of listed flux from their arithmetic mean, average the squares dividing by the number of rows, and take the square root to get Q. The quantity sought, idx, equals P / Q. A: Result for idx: 1.3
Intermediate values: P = 0.7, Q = 0.53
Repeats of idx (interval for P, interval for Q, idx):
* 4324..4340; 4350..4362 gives 1.8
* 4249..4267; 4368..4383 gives 0.4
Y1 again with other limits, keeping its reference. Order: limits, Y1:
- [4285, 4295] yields 4293.69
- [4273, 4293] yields 4291.72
